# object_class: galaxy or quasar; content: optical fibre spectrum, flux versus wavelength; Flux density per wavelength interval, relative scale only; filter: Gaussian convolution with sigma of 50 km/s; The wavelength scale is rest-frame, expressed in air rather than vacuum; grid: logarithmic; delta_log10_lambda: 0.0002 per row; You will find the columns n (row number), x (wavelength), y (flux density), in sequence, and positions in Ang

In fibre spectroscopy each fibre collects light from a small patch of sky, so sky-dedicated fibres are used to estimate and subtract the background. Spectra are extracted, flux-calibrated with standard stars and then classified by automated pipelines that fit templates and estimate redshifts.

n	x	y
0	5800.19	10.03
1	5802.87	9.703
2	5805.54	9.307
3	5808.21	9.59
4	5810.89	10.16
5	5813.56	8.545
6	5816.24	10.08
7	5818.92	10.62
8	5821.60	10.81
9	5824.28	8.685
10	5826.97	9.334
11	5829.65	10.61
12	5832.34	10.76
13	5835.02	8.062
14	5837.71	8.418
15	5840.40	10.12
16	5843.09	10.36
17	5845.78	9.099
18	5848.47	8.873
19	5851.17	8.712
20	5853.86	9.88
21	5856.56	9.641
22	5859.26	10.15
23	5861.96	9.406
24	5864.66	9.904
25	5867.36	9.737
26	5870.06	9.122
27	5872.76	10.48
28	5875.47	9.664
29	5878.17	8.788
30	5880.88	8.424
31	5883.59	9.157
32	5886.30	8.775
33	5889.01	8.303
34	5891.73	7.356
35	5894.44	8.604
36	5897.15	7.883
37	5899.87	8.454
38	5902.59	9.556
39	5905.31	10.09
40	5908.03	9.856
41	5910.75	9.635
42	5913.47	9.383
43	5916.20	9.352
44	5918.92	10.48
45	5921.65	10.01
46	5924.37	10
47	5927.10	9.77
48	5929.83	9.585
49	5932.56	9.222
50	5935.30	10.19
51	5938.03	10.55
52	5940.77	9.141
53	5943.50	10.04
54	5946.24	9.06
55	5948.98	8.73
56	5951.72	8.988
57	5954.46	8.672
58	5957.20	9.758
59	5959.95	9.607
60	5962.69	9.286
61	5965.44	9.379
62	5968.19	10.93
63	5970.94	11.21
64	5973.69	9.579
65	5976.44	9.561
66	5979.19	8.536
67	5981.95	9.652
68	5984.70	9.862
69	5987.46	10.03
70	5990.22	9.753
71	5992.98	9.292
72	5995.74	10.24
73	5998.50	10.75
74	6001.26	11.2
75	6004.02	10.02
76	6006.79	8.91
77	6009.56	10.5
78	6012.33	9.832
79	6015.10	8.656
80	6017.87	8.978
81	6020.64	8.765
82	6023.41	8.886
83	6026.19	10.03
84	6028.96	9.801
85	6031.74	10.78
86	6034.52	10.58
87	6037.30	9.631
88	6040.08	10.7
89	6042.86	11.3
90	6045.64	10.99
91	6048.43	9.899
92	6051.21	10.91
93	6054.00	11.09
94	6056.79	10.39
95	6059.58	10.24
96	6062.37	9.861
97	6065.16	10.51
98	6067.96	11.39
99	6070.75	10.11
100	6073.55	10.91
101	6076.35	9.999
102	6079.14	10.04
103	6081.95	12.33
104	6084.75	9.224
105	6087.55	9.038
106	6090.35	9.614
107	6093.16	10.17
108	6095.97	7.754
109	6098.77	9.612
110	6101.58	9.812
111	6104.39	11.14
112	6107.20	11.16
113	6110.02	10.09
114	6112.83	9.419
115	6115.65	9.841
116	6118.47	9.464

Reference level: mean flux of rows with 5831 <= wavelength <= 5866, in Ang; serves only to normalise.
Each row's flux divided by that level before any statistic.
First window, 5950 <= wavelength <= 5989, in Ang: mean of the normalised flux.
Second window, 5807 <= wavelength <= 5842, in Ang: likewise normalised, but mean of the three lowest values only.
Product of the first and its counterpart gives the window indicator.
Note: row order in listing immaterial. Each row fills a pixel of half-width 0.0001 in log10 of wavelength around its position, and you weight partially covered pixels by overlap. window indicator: 0.89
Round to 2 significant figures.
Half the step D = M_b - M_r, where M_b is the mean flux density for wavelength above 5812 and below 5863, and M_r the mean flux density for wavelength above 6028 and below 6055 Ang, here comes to -0.49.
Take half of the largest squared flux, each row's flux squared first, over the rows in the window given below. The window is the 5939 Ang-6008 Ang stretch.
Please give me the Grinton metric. 63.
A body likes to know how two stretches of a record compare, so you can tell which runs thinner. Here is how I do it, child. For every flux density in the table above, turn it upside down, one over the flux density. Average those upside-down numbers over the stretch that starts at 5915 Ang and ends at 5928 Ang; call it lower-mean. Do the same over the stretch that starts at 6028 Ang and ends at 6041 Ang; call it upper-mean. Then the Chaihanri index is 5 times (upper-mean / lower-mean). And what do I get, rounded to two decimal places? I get 4.82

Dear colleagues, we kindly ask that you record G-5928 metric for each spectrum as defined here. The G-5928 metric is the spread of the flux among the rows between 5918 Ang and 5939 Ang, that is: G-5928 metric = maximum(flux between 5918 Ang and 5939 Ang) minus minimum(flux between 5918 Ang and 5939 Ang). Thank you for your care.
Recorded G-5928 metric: 1.3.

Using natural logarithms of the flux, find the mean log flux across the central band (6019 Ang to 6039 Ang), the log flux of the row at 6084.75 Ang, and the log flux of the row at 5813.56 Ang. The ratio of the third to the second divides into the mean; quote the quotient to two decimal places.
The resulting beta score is 2.36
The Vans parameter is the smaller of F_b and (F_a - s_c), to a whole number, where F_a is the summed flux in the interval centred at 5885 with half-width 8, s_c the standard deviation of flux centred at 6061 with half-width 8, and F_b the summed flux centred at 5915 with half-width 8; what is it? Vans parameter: 50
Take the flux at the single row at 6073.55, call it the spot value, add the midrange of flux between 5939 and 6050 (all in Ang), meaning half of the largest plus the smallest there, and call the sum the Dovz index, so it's 20.8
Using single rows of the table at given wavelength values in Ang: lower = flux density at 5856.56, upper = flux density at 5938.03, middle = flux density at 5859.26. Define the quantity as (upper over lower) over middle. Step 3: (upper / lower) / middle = 0.108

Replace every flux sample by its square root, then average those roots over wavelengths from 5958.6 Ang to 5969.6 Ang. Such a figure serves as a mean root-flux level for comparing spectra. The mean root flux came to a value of 3.129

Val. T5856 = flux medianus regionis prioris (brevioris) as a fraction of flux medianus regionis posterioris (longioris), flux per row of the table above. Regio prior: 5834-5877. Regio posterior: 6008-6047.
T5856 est 0.97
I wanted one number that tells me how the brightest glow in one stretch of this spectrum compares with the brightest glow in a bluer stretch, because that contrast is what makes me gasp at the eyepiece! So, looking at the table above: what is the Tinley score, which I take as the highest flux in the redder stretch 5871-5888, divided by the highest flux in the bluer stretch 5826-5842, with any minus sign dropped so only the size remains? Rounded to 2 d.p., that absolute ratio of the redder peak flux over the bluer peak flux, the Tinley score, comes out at 0.97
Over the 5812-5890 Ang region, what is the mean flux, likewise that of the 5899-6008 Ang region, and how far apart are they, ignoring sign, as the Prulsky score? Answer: 0.2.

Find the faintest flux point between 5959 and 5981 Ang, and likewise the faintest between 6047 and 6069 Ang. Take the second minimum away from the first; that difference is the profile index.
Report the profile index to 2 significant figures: -1.3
